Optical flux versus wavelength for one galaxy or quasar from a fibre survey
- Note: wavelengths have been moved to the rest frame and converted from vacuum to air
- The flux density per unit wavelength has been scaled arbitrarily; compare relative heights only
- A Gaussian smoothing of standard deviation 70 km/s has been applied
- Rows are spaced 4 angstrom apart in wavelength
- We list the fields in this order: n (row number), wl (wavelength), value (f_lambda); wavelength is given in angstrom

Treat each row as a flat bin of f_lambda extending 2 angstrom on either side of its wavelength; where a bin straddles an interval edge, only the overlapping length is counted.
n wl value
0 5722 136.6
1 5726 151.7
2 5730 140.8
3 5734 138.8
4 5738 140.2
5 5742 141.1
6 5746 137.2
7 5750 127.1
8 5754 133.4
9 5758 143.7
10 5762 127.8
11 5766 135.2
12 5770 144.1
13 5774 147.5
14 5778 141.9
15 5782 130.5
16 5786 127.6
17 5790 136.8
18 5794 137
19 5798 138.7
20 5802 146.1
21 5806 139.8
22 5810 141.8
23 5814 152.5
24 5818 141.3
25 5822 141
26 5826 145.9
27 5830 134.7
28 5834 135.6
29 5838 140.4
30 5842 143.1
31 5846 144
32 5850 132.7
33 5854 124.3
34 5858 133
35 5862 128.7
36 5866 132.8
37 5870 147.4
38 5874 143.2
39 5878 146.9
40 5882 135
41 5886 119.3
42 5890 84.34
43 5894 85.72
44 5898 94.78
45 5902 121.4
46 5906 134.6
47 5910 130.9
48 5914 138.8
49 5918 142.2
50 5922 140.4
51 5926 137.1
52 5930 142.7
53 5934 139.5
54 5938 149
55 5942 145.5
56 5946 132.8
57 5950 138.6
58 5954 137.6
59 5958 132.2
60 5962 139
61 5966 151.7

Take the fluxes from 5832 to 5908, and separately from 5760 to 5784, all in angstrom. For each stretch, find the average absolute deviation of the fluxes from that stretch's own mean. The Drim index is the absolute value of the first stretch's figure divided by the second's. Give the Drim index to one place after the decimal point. 2.2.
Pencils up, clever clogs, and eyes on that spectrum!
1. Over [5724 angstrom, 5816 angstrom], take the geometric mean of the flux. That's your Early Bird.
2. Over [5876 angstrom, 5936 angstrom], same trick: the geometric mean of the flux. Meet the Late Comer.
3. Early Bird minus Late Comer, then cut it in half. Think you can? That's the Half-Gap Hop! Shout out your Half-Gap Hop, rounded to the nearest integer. 7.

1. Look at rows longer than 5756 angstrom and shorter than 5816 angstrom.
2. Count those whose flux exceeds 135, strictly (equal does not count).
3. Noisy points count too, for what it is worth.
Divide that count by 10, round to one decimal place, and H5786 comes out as 1.2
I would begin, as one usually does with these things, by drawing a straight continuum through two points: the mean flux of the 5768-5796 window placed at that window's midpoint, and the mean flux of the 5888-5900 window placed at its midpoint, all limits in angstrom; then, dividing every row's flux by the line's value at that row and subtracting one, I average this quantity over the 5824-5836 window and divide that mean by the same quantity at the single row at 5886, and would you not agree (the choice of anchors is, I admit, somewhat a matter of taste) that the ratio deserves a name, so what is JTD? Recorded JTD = 0.63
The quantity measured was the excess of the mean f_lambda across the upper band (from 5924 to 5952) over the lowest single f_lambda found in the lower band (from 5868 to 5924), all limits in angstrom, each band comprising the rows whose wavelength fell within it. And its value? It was 56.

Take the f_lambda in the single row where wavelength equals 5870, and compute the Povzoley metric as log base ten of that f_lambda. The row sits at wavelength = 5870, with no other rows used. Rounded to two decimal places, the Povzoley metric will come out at 2.17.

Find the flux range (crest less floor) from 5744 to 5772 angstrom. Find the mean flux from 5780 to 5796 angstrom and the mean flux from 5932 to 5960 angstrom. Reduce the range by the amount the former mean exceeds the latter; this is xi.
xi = 23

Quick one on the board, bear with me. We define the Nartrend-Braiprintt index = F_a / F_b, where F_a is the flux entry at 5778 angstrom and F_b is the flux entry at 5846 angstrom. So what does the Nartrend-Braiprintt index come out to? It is 0.985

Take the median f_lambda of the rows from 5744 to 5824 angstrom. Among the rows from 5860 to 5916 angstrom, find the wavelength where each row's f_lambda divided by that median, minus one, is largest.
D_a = 5870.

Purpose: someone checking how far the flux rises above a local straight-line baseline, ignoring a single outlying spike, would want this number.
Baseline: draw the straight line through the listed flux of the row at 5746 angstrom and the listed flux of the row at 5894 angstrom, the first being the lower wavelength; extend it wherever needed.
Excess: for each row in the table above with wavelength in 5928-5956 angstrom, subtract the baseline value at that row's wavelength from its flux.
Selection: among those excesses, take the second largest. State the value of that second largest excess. 76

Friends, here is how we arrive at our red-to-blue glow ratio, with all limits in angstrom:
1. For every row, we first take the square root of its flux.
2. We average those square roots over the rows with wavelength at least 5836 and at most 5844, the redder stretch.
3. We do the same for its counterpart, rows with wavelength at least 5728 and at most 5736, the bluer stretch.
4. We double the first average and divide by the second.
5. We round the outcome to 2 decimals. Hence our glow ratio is 2.01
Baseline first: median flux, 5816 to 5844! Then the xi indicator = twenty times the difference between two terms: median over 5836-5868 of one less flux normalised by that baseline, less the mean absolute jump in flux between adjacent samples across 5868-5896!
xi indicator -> -238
